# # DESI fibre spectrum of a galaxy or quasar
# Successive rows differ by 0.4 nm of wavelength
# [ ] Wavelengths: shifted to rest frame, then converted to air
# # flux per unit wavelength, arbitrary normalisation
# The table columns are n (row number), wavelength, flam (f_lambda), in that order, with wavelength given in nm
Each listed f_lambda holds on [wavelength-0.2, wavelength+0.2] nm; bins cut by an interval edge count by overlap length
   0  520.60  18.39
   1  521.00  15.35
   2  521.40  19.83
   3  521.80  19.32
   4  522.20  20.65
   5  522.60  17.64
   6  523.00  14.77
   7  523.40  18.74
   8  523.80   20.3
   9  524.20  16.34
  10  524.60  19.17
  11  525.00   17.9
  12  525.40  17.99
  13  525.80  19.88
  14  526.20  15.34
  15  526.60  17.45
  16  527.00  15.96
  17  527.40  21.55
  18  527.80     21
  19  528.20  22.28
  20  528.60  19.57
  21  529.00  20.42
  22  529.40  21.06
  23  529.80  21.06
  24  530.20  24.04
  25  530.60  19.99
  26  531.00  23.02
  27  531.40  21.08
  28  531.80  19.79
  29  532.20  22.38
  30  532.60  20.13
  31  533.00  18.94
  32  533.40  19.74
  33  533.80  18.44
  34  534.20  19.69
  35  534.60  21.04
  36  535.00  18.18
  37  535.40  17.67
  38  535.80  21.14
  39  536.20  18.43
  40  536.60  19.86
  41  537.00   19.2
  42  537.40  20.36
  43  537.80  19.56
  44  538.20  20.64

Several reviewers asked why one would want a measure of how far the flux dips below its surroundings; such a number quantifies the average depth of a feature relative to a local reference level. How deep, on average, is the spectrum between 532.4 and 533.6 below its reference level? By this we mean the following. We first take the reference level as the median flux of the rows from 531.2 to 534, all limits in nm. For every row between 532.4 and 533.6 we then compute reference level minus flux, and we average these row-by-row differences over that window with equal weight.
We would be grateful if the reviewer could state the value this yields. 0.2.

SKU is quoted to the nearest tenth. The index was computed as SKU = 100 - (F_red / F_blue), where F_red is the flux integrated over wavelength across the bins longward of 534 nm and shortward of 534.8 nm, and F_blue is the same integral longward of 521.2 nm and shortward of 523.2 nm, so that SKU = 99.6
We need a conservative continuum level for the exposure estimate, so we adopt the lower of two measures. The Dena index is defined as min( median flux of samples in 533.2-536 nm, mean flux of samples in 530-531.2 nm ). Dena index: 19.7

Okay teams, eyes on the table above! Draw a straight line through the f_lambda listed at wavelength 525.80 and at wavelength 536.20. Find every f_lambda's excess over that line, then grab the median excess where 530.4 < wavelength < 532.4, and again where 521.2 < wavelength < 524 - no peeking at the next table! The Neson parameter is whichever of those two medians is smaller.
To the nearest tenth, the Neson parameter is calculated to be -1.1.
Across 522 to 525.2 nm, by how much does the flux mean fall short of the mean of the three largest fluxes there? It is 1.85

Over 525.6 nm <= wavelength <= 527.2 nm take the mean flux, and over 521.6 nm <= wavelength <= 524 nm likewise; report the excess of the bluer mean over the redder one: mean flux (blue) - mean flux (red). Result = 1.4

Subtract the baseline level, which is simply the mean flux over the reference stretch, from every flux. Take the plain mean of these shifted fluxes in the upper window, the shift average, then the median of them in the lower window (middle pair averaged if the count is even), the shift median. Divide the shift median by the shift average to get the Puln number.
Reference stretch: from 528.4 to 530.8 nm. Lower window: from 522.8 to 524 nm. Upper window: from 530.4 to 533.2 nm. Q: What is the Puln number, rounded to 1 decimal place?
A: 8.7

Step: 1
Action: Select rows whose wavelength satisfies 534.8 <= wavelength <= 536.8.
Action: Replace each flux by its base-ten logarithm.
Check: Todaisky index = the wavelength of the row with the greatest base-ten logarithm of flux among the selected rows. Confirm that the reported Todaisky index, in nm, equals 535.80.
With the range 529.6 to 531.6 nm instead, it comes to 530.20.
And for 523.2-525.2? 523.80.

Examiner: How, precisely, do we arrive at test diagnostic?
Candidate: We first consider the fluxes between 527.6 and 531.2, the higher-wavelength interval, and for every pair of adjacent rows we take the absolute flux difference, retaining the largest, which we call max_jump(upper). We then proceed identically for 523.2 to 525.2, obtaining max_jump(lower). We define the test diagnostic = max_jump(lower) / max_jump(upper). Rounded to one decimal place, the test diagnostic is 1.0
